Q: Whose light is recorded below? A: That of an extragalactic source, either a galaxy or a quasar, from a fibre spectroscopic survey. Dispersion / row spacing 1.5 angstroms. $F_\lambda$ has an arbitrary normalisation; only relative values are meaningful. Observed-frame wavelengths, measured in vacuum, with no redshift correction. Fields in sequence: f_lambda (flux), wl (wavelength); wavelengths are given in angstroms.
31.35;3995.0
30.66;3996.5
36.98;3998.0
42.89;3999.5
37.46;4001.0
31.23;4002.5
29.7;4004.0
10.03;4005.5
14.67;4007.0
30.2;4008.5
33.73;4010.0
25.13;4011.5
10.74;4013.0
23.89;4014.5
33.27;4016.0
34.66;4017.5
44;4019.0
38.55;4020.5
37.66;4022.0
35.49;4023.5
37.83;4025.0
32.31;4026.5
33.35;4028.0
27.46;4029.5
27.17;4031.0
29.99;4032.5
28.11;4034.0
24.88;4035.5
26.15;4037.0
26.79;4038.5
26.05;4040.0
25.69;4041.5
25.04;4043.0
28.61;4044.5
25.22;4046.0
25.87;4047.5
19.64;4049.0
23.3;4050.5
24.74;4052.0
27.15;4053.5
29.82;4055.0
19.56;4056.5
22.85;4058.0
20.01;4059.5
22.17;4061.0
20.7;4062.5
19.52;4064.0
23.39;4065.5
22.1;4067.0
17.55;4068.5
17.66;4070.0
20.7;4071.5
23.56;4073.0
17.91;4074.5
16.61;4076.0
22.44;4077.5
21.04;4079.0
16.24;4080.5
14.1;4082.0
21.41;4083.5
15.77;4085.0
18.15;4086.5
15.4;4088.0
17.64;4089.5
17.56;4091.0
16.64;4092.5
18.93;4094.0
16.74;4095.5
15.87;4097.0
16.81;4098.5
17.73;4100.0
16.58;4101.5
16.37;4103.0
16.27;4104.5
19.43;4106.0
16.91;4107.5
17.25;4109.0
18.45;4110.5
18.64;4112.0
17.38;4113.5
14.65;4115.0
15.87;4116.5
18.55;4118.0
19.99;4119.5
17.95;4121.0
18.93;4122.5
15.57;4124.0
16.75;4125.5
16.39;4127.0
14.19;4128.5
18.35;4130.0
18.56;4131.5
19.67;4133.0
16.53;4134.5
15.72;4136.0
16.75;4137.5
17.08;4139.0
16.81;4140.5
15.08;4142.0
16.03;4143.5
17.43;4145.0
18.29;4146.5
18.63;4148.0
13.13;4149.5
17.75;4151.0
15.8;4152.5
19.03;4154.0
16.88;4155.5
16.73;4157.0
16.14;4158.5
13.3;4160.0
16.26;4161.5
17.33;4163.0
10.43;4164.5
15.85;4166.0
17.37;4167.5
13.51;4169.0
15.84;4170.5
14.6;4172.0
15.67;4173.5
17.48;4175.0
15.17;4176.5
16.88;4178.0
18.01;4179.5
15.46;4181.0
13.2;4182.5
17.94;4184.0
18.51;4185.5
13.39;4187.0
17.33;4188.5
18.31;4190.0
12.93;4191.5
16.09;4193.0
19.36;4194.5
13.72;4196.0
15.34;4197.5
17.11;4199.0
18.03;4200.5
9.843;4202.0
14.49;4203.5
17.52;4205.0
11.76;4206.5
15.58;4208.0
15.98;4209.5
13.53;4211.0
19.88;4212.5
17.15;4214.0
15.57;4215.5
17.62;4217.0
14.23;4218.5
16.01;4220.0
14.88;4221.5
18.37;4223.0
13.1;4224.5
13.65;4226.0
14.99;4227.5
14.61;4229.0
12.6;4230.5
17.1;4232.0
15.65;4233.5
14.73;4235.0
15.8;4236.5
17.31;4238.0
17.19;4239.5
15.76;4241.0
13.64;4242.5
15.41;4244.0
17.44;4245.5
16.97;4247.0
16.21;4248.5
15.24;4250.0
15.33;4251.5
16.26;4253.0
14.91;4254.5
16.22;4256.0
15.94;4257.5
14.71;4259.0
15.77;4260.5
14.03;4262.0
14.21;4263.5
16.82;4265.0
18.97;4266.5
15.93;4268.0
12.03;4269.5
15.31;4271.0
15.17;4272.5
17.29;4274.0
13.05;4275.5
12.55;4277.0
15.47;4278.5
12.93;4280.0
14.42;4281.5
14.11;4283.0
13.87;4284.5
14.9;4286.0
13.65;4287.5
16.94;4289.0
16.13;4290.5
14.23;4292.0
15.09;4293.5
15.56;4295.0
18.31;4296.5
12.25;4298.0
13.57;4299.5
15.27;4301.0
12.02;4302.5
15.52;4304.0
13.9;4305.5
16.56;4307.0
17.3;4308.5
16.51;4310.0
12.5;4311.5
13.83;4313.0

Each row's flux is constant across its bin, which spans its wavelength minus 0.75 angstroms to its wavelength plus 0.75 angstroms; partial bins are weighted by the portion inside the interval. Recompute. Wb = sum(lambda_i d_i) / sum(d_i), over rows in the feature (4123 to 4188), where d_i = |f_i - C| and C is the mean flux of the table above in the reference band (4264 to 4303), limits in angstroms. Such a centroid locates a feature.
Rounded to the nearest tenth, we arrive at 4154.8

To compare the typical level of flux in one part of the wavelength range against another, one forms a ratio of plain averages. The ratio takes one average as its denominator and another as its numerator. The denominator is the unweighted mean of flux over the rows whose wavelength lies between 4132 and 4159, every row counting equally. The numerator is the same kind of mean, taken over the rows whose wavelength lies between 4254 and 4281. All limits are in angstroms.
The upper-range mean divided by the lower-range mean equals 0.89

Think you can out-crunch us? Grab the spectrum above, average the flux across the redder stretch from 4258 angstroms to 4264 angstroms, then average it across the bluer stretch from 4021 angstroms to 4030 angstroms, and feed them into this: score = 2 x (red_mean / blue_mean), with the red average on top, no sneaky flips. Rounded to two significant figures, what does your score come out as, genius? 0.86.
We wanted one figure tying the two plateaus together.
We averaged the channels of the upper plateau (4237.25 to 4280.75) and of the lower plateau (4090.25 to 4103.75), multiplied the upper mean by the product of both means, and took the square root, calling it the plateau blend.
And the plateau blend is 64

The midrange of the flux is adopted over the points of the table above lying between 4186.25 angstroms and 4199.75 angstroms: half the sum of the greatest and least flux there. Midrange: 16.1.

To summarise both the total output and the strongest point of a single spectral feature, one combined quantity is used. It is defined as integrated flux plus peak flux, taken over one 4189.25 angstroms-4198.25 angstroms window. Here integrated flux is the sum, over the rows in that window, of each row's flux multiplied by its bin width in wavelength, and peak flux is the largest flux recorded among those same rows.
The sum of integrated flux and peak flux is 163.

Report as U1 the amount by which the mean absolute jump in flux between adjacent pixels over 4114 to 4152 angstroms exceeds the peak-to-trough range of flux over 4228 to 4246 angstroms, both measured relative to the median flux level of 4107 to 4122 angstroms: -3.1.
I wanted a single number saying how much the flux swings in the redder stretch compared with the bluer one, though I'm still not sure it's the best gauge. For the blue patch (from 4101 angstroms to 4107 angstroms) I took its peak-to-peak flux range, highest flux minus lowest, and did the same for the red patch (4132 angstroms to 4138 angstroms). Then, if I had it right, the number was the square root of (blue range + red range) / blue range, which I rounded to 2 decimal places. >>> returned 1.50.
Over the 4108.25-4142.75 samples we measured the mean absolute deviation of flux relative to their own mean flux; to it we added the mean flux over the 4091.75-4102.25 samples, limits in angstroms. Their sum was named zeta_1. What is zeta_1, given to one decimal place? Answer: 18.3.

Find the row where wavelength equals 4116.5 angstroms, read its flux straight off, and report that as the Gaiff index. 15.87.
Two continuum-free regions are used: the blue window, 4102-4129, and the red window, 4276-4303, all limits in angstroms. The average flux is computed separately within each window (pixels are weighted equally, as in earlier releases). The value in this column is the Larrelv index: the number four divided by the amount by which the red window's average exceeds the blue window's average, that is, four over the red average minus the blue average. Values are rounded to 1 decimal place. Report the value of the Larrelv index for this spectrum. -1.5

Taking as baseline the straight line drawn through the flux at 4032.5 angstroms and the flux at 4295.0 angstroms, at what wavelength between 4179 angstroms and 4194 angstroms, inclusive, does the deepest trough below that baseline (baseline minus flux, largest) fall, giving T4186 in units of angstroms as 4182.5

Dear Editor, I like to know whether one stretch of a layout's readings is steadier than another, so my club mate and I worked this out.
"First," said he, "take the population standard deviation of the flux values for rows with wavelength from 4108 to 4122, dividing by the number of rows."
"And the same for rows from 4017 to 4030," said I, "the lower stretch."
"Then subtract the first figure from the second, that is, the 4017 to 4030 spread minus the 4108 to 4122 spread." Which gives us 2.9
